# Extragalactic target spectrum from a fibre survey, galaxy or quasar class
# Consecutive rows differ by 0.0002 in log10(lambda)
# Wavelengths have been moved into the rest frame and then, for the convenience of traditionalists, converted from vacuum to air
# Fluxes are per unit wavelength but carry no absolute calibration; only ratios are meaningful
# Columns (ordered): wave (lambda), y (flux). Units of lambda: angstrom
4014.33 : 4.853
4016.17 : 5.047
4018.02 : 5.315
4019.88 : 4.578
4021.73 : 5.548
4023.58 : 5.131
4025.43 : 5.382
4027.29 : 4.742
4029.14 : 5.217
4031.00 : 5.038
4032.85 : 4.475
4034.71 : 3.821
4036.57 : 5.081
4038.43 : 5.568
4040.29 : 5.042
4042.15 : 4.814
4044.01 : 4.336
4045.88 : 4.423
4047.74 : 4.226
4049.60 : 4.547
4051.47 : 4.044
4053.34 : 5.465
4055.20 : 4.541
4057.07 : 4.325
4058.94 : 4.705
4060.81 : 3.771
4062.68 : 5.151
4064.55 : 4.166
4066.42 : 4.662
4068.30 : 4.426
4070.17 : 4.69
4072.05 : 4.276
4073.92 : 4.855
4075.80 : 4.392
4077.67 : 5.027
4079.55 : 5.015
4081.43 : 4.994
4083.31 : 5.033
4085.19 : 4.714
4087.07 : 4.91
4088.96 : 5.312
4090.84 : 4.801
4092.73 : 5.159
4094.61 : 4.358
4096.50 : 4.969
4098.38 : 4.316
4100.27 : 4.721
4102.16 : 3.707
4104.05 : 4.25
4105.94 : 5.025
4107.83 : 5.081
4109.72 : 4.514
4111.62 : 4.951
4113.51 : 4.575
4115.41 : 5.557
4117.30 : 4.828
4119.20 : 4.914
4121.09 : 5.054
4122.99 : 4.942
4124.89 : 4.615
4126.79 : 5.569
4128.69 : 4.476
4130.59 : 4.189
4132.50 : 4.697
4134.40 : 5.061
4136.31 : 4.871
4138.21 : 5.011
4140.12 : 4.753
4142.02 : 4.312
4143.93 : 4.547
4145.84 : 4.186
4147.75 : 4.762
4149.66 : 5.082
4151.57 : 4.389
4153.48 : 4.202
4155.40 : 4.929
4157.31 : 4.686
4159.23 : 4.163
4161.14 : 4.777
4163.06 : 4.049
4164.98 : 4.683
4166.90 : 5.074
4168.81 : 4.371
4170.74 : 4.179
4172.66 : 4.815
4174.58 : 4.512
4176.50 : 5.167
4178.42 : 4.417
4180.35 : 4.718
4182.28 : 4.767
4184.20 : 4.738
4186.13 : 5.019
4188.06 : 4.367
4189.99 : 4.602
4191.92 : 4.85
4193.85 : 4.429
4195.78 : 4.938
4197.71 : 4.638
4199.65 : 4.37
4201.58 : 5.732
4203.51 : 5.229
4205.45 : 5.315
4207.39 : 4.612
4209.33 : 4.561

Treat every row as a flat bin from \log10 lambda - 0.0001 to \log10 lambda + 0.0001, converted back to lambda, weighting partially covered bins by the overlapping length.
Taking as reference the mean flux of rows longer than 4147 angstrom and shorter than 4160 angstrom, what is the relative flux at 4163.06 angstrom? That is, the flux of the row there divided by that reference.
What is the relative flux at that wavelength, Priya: 0.88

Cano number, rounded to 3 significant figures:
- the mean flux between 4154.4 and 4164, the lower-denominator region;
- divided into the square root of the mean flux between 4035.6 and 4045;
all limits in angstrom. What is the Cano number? 0.493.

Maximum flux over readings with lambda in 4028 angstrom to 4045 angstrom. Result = 5.568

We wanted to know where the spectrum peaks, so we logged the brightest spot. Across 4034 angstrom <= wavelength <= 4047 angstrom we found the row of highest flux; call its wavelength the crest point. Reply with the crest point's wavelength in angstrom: 4038.43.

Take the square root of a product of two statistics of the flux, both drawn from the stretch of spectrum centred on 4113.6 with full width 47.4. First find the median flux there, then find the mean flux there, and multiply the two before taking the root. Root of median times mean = 4.80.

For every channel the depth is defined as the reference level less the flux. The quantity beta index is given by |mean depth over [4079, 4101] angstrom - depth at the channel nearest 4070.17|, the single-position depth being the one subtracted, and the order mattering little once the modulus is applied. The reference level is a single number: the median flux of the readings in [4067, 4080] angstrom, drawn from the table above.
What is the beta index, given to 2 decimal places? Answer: 0.17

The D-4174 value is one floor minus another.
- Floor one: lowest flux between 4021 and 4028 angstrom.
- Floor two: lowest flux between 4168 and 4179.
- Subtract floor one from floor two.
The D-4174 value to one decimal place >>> -0.6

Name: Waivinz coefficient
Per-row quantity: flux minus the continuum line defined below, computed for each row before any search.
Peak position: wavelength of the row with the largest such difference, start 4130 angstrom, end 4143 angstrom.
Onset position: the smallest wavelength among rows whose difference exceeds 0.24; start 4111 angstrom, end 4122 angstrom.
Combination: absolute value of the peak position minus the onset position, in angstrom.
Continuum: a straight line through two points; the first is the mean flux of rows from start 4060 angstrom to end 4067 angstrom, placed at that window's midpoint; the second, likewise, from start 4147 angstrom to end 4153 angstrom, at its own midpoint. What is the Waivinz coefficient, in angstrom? 22.8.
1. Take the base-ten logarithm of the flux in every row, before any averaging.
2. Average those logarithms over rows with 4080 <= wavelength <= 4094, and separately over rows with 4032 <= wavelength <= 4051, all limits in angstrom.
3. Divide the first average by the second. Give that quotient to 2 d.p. 1.05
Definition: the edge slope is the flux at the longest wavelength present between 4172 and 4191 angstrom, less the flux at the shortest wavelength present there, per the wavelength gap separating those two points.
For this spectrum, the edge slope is -0.01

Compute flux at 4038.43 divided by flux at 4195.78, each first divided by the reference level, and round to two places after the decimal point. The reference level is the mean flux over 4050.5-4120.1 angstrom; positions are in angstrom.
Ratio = 1.13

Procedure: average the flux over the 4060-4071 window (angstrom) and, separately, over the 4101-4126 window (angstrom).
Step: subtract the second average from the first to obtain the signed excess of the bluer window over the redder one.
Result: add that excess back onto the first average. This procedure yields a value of 4.19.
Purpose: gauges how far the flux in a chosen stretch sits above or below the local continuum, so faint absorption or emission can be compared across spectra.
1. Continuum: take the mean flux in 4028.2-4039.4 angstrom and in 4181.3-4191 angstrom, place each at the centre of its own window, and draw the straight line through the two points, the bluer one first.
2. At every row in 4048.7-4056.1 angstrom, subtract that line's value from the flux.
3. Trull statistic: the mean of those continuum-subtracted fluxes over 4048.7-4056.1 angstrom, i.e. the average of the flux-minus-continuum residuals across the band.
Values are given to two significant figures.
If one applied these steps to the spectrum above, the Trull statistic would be -0.20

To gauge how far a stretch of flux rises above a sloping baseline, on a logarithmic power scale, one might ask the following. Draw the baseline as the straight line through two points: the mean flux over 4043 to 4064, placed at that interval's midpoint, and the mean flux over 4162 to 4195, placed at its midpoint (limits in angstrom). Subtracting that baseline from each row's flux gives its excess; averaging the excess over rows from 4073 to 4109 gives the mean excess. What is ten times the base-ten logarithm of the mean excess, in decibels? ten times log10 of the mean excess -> -6.4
